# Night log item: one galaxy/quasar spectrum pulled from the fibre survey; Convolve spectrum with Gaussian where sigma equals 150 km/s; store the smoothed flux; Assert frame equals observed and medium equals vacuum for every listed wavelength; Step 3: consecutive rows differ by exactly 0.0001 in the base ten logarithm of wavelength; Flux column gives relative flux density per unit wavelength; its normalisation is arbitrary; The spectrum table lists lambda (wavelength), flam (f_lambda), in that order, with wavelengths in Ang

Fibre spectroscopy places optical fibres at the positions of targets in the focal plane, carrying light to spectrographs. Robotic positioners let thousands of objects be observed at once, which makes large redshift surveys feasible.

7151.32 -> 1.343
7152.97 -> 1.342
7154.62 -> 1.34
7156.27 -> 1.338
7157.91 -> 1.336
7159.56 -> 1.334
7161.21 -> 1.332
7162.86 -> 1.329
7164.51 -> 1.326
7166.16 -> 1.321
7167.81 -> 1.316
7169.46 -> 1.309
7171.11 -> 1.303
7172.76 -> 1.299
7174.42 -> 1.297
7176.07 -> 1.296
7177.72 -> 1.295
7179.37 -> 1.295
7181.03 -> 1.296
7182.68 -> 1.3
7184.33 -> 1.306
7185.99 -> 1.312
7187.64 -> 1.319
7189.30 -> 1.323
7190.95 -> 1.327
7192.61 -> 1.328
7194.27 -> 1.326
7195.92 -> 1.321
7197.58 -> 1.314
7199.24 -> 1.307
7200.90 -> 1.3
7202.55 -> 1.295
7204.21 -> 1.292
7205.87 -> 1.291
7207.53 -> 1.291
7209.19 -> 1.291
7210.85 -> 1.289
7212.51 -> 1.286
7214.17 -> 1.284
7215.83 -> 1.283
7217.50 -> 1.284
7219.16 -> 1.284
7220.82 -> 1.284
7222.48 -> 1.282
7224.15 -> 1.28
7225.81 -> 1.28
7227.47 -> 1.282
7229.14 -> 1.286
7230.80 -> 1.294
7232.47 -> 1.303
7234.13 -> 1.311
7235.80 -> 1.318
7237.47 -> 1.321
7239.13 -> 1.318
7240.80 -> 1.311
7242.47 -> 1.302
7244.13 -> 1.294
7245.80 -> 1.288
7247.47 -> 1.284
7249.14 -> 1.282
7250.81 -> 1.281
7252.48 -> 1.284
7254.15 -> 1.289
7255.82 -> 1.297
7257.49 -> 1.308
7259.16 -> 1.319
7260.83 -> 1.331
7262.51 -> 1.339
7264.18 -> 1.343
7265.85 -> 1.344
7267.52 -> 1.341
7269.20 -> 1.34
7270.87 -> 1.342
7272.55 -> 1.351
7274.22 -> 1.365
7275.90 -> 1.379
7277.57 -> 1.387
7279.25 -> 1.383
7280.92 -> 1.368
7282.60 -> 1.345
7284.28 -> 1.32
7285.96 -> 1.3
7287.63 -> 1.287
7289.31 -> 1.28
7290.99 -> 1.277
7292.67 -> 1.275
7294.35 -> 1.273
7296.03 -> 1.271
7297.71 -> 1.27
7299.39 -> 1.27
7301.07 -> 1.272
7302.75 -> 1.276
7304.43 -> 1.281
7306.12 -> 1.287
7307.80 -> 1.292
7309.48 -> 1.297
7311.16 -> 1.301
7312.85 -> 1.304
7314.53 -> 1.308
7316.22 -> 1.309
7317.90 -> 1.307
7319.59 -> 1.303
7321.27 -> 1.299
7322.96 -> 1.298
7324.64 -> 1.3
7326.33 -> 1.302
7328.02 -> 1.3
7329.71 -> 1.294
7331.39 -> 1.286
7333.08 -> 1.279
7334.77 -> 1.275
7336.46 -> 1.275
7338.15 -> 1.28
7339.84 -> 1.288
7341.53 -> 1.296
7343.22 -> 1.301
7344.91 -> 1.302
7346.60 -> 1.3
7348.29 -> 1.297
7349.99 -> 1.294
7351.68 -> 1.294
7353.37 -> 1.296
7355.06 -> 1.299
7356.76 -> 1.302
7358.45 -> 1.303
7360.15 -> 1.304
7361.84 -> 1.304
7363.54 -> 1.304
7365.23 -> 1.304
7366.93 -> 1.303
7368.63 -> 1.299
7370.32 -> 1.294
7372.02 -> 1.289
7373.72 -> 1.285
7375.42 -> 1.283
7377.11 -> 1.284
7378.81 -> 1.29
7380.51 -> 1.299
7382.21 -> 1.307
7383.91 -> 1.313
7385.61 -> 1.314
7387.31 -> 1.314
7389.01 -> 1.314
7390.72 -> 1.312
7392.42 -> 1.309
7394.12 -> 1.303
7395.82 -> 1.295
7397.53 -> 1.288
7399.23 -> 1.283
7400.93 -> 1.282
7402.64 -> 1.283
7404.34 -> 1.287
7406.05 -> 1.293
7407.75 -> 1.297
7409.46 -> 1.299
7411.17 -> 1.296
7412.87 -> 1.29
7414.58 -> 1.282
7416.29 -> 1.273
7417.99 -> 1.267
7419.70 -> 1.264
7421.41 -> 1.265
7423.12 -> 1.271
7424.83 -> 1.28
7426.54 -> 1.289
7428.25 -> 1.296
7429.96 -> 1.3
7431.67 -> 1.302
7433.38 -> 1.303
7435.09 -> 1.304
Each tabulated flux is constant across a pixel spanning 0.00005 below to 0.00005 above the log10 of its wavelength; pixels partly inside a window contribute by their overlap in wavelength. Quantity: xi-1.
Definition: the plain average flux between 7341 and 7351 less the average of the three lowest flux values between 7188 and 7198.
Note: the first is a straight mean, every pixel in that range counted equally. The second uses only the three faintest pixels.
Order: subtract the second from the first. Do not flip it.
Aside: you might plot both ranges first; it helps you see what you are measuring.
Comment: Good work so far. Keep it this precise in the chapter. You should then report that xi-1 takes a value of -0.021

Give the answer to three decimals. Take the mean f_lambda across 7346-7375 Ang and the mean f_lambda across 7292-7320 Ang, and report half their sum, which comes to 1.293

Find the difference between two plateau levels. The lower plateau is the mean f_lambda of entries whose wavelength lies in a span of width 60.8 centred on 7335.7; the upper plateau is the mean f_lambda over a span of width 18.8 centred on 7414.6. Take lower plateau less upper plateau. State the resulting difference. 0.0152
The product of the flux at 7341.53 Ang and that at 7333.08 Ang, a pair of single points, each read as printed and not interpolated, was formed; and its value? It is 1.66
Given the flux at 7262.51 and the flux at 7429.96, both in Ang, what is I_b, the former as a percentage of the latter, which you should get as 103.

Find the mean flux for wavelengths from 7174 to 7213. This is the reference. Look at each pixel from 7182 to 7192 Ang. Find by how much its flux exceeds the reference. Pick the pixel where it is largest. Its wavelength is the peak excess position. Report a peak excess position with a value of 7190.95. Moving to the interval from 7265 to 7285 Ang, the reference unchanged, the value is 7277.57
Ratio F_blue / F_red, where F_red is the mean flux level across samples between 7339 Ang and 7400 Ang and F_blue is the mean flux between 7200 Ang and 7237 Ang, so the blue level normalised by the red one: 0.99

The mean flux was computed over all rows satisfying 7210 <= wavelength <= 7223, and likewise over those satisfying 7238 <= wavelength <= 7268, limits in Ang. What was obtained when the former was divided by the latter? 0.982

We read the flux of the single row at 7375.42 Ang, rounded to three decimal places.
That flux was 1.283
